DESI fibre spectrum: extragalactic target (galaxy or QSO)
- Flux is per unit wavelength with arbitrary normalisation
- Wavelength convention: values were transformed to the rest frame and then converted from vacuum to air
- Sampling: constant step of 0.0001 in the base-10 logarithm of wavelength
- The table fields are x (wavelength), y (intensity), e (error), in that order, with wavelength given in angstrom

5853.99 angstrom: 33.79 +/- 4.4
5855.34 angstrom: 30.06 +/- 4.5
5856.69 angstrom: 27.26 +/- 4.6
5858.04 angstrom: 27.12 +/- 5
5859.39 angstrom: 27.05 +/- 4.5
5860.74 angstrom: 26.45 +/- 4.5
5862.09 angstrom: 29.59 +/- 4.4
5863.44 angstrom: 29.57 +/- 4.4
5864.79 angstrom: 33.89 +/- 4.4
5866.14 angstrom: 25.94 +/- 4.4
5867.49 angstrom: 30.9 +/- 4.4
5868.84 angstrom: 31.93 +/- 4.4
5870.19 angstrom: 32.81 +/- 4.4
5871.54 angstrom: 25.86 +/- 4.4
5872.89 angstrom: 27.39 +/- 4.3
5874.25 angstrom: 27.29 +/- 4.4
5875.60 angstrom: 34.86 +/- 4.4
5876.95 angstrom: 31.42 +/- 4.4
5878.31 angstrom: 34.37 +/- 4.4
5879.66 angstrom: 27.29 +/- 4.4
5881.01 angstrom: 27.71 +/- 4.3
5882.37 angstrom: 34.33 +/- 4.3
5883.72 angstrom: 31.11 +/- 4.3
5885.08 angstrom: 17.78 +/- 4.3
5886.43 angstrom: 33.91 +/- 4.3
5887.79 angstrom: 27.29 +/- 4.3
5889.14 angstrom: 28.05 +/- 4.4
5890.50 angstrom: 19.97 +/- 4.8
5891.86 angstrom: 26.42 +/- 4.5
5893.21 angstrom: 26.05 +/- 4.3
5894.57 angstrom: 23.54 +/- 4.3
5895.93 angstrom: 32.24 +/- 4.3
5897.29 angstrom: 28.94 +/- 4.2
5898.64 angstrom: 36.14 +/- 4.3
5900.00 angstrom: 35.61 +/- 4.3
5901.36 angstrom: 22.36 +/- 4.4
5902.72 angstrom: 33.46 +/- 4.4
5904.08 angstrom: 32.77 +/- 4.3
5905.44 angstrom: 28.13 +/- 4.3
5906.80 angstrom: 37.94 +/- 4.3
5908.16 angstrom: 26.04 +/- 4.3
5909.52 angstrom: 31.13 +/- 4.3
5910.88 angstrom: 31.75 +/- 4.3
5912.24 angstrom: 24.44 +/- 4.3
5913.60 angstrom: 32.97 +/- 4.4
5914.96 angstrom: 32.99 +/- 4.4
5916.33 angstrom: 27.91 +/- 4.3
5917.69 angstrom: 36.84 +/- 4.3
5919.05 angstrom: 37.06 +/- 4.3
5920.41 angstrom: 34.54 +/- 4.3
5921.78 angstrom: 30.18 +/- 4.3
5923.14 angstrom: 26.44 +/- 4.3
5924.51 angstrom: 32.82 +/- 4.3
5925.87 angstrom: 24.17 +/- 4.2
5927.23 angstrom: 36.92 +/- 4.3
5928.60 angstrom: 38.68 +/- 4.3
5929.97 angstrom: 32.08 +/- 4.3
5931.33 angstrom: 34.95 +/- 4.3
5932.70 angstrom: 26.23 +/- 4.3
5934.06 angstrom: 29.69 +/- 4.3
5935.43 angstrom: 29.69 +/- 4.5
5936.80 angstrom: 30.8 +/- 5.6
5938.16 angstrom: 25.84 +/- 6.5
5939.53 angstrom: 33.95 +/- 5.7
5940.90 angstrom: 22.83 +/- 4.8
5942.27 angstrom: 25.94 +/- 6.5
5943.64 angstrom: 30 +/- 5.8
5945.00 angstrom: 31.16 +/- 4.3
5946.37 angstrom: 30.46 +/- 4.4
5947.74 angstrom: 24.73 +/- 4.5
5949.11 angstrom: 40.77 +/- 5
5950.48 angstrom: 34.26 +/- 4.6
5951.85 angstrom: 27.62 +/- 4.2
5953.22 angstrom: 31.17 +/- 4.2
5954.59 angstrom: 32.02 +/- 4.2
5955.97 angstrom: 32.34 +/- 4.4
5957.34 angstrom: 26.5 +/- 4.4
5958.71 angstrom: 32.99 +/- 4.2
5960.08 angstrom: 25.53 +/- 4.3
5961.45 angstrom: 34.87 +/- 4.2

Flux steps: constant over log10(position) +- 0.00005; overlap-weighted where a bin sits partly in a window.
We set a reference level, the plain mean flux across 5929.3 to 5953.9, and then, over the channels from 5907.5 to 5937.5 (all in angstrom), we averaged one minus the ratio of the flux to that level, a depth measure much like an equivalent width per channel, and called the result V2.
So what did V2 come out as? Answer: -0.04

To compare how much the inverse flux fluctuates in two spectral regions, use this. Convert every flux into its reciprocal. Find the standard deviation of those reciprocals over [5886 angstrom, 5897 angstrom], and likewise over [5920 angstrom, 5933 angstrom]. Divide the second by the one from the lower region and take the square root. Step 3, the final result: 0.90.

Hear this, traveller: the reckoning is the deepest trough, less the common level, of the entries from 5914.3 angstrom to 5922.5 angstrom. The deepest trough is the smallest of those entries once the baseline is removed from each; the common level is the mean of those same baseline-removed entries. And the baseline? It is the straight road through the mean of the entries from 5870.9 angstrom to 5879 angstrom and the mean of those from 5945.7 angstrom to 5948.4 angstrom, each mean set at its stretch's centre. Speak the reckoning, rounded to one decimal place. -5.4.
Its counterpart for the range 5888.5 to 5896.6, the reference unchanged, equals -6.1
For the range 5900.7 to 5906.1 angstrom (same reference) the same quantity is -6.9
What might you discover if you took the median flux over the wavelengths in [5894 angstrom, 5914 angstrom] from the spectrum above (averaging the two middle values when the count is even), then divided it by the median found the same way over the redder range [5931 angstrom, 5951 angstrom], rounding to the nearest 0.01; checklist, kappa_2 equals 1.06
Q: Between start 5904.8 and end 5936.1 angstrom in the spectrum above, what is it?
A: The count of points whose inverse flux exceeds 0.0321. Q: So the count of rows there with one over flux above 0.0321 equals 11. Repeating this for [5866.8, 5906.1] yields 17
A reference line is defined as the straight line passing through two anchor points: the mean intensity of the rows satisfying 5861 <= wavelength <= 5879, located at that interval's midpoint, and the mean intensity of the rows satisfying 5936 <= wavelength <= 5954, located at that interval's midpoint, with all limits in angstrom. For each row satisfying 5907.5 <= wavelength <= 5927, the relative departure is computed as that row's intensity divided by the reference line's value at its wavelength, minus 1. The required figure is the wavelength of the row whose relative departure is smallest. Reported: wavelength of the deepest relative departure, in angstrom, 5925.87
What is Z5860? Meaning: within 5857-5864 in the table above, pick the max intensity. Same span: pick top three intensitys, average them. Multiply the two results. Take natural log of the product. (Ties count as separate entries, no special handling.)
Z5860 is 6.7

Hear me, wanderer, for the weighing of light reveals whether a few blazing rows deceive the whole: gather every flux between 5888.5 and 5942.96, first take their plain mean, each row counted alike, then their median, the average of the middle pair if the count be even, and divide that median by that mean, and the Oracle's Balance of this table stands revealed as 1.01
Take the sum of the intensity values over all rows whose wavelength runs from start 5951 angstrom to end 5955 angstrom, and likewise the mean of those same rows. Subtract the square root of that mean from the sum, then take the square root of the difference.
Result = 9.24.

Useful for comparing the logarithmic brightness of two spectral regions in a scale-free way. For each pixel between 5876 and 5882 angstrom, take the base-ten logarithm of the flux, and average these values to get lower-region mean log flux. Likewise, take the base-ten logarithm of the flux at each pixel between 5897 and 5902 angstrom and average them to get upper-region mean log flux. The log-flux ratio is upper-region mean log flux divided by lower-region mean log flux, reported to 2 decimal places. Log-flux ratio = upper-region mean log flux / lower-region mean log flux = 1.00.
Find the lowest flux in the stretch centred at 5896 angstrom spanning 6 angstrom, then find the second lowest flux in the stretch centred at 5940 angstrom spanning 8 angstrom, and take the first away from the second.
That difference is 2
